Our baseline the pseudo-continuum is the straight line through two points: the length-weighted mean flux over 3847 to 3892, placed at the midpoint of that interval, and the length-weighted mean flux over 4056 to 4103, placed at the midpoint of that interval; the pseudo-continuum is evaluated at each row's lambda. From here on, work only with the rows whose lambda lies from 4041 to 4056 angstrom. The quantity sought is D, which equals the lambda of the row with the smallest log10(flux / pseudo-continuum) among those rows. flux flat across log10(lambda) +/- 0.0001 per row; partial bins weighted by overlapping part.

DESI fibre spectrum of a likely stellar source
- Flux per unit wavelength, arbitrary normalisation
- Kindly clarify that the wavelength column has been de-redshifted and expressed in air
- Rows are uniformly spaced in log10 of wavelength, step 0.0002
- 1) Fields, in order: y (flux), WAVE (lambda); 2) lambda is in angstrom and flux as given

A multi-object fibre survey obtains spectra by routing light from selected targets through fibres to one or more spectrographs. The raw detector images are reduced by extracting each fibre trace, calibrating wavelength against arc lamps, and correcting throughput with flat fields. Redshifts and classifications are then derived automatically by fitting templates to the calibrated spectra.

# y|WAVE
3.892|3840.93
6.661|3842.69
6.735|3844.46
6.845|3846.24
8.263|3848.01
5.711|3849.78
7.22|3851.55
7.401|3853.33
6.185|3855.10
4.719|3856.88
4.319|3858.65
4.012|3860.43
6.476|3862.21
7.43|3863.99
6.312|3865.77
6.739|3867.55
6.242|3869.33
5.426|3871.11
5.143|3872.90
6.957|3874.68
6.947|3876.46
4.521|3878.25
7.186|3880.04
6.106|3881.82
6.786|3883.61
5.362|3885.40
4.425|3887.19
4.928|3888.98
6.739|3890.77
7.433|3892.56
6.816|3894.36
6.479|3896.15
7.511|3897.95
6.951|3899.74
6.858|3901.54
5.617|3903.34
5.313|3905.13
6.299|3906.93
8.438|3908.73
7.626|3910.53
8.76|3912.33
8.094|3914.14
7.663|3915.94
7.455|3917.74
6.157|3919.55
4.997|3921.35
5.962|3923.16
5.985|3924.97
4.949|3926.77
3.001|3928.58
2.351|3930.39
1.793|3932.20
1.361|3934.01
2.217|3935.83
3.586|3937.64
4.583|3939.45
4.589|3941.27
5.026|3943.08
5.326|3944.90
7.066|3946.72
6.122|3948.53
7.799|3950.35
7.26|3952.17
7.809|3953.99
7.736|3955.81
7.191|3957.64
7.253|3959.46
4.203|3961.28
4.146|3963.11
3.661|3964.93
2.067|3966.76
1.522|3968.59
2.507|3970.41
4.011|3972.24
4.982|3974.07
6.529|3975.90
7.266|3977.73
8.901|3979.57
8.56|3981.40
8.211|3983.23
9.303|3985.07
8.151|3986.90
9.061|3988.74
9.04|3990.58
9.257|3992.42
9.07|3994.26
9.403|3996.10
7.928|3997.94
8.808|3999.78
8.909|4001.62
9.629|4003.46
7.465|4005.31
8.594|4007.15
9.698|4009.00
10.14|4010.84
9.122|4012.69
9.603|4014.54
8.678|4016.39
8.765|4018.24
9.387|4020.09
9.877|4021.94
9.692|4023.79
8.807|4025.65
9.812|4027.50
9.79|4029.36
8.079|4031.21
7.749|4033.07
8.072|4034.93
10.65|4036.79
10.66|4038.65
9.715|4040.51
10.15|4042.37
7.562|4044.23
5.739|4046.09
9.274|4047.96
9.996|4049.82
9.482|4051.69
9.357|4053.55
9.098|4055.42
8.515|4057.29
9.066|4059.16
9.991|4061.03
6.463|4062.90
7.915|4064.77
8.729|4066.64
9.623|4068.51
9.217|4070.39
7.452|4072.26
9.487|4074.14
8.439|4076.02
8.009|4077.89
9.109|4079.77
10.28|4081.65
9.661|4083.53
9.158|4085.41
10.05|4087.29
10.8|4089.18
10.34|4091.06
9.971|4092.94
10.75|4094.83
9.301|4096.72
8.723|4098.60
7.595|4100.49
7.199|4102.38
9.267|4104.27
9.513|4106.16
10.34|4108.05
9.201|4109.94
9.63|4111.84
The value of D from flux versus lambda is 4046.09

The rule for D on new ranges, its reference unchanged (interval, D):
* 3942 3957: 3943.08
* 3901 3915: 3905.13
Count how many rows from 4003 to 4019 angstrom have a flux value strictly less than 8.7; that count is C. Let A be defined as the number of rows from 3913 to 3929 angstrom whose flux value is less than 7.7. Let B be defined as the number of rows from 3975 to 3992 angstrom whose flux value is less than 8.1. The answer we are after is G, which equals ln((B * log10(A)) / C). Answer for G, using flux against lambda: -0.5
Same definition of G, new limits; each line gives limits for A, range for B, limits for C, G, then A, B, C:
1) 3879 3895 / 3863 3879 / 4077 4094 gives 2.2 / 9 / 9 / 1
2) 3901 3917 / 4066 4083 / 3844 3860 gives -1.8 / 6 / 2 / 9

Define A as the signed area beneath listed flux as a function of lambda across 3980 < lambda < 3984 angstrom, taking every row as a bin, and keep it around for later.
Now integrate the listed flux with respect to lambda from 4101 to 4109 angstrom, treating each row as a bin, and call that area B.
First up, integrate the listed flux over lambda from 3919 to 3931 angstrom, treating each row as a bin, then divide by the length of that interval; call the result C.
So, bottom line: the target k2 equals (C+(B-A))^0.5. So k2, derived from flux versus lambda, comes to 6.6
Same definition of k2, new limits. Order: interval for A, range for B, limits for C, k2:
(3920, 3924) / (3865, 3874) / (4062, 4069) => 6.3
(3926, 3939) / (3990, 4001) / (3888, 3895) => 8.3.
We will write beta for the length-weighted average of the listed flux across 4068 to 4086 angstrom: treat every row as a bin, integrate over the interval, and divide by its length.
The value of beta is 9.0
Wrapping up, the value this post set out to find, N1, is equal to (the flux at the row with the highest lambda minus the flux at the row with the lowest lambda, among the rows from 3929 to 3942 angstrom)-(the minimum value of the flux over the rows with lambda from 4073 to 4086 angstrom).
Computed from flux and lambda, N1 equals -5.8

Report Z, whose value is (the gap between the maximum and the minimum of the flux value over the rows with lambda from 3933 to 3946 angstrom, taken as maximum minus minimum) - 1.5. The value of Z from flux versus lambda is 2.5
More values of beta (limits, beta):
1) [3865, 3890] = 5.9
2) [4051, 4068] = 8.8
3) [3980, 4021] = 8.9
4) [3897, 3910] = 6.7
